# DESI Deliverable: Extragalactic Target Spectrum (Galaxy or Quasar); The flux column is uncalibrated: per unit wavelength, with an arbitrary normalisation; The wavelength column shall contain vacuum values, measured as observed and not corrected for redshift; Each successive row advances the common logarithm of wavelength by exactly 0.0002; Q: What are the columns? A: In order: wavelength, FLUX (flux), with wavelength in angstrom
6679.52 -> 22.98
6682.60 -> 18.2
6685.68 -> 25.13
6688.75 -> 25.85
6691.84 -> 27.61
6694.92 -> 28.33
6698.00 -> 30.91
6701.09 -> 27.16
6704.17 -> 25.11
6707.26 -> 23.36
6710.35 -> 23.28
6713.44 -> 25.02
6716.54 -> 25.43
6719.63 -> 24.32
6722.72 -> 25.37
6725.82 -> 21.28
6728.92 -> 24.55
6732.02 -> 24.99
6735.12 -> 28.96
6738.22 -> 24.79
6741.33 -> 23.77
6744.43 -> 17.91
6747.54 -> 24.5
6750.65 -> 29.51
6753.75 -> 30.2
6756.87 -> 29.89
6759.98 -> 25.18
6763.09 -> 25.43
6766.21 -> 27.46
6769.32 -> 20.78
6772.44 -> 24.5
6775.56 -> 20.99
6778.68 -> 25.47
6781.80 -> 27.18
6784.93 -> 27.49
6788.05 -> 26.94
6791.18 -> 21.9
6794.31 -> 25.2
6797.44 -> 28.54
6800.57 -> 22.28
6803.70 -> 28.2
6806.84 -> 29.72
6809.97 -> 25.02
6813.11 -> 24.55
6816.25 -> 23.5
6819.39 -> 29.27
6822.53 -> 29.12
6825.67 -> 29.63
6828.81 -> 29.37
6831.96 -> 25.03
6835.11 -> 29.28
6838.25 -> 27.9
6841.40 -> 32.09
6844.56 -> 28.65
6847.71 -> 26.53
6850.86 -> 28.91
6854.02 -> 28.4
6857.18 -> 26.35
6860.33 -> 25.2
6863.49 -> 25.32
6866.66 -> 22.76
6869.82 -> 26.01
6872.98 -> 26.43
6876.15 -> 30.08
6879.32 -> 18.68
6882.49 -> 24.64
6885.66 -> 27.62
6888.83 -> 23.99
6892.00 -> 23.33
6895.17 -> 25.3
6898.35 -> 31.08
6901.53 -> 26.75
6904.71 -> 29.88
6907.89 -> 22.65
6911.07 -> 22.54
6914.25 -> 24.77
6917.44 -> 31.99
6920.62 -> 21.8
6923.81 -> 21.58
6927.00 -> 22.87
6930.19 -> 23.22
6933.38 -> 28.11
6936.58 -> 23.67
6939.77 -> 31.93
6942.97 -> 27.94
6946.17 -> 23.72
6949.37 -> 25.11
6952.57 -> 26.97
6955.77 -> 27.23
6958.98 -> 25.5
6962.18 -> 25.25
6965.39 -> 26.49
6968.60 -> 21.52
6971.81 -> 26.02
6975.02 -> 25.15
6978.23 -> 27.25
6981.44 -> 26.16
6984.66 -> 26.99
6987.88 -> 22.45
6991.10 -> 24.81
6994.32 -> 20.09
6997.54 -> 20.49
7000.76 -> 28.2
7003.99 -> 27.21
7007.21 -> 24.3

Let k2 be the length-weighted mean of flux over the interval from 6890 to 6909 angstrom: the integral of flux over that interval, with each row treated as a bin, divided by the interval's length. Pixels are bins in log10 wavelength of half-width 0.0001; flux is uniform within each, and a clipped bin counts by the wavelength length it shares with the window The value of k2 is 26.5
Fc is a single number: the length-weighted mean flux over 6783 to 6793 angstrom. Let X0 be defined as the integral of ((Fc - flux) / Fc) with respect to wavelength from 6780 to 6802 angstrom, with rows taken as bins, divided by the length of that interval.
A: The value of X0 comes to -0.01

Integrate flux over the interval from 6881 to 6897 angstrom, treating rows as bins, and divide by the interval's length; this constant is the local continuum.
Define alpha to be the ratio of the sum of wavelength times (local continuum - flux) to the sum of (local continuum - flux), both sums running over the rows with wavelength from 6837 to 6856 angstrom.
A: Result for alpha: 6845.5 angstrom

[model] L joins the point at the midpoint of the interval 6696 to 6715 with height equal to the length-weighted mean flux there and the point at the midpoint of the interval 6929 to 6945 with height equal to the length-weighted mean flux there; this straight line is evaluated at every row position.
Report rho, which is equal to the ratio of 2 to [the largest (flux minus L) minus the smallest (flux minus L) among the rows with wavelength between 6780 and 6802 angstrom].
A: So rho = 0.30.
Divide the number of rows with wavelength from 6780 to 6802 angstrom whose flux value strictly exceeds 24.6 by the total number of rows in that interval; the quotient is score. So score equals 0.71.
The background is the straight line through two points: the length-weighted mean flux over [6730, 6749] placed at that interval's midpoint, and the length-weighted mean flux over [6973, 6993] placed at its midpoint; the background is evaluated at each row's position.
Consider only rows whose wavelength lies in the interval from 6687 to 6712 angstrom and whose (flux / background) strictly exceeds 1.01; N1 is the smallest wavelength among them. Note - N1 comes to 6688.75 angstrom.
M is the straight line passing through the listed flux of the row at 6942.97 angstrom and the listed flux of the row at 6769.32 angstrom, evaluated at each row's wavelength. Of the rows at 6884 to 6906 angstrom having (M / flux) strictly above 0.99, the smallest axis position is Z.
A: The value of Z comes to 6888.83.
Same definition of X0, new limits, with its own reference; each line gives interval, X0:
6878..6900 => 0.02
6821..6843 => -0.13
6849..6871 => -0.03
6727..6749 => 0.05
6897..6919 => -0.06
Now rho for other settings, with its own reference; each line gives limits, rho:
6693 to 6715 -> 0.26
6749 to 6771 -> 0.21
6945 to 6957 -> 0.58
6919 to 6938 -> 0.31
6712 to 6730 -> 0.48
